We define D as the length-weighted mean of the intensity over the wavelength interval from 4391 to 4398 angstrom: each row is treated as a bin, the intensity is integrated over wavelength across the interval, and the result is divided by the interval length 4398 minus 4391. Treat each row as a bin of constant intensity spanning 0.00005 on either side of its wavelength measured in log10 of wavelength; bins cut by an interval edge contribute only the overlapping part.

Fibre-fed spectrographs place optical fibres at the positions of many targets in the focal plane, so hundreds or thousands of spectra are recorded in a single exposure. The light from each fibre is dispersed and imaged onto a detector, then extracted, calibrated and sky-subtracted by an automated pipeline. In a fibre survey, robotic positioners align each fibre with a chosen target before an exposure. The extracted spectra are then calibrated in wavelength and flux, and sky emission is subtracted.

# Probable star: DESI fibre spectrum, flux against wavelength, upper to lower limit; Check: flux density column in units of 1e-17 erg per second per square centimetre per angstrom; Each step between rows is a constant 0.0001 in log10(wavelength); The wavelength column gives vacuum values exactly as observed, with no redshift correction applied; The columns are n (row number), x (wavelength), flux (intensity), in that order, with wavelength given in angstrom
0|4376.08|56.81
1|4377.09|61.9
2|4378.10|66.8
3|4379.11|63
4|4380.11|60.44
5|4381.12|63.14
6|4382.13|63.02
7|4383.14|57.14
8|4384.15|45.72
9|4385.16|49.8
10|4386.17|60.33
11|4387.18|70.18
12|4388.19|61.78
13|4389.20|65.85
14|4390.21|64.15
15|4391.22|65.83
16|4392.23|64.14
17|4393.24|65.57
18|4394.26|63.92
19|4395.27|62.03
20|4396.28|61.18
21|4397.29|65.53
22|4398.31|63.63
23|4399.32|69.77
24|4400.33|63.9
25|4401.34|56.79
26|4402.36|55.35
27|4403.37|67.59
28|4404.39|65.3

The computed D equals 63.9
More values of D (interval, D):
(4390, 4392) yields 65.1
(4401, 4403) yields 56.7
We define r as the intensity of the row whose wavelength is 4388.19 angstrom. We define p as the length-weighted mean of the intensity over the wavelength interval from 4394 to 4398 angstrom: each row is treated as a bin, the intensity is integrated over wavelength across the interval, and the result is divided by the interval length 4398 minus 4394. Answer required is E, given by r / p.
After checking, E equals 0.98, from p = 63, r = 61.78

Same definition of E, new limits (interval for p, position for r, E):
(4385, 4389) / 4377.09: 1.00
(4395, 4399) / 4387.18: 1.11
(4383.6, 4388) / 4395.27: 1.09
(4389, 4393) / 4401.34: 0.87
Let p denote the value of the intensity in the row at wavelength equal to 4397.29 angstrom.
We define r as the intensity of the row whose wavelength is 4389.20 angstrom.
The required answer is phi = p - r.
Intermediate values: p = 65.53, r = 65.85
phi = 0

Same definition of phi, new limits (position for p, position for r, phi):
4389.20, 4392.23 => 2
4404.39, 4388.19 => 4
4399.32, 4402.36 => 14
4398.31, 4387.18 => -7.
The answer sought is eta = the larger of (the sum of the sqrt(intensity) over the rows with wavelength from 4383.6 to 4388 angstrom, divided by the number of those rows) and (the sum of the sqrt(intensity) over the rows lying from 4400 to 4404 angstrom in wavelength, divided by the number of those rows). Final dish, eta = 7.80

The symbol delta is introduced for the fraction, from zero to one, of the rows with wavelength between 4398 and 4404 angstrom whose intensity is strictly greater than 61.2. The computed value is 0.67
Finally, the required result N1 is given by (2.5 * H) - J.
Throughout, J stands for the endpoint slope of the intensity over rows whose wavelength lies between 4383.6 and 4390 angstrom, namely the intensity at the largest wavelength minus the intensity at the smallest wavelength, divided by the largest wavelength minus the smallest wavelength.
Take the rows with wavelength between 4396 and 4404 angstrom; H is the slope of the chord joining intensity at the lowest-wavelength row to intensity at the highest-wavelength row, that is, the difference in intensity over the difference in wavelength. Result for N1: -2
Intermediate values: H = 1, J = 4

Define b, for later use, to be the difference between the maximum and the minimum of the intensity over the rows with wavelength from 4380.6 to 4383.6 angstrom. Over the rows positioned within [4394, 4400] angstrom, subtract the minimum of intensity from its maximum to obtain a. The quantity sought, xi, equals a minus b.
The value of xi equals 3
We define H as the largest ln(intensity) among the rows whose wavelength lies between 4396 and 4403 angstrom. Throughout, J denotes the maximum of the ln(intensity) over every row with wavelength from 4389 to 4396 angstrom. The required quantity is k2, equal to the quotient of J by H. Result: 0.986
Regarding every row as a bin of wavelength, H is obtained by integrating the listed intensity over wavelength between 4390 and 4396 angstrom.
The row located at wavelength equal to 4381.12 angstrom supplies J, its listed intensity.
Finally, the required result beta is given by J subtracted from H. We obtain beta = 322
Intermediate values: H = 385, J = 63.14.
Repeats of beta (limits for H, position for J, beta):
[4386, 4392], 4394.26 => 326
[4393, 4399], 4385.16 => 332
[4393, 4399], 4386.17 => 322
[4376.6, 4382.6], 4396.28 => 317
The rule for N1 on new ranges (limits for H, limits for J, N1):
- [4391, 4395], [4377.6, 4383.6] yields 0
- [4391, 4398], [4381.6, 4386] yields 4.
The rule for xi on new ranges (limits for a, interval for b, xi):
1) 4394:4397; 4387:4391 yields -6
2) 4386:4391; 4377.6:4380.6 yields 3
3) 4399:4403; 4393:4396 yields 11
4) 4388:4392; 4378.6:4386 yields -13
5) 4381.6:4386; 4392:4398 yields 13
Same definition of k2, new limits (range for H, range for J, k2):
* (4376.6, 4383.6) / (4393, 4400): 1.010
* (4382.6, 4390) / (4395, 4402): 0.999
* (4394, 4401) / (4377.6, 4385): 0.990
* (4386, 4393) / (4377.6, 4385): 0.988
